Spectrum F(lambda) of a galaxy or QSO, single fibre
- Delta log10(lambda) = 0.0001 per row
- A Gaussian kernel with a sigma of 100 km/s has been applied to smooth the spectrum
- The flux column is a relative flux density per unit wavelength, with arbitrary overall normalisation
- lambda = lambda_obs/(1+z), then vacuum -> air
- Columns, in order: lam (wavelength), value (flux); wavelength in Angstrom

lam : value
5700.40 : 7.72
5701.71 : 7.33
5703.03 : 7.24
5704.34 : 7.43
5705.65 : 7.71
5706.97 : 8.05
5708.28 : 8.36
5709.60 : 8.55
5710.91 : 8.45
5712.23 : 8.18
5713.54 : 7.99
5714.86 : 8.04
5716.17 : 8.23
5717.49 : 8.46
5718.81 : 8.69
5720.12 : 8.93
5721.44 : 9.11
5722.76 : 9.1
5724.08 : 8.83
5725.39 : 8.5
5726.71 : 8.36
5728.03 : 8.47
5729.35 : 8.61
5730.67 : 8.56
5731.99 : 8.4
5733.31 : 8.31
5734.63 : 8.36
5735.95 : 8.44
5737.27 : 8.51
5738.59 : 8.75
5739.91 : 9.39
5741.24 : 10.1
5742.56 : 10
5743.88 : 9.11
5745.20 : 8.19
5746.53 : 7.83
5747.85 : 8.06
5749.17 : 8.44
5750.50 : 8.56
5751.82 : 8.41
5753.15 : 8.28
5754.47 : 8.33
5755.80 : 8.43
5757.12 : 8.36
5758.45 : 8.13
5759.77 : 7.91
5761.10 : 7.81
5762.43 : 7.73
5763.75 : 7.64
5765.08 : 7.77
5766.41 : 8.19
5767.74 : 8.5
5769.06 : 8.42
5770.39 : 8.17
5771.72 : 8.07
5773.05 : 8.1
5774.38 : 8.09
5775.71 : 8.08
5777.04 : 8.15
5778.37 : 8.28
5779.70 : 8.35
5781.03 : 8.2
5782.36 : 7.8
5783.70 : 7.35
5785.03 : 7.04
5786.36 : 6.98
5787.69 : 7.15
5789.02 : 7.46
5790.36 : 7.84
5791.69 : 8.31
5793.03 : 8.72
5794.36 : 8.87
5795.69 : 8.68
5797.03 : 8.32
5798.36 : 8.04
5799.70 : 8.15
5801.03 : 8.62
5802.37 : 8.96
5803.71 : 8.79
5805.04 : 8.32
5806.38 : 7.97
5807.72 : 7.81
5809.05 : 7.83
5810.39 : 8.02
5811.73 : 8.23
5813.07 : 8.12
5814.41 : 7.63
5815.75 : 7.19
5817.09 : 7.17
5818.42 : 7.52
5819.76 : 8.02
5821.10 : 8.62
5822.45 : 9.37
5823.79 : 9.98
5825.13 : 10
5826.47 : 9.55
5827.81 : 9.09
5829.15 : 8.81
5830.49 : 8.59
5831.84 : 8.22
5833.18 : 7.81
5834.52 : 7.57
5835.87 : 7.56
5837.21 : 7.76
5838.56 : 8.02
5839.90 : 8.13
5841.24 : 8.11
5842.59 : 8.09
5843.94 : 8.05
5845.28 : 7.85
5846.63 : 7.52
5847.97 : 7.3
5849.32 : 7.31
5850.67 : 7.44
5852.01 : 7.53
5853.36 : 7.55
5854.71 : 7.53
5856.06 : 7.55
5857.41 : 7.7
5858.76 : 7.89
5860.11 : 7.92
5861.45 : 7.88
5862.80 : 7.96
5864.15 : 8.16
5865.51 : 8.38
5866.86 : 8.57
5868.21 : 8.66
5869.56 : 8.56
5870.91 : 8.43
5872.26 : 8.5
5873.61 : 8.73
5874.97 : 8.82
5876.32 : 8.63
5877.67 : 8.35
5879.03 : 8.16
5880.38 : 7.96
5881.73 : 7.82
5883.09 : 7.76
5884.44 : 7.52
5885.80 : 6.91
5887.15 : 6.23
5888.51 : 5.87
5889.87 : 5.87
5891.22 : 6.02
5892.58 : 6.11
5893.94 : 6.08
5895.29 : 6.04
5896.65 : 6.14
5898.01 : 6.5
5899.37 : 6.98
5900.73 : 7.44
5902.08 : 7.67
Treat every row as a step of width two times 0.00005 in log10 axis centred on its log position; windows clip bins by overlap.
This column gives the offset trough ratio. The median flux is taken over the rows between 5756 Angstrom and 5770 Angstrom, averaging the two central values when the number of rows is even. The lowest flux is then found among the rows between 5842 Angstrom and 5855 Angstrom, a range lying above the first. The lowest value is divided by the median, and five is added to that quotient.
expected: 5.91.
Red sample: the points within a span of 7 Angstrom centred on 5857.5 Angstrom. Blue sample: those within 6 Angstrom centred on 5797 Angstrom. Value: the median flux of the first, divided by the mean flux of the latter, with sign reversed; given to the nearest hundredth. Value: -0.92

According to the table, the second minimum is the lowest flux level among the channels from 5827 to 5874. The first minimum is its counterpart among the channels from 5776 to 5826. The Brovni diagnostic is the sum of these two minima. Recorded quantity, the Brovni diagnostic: 14.3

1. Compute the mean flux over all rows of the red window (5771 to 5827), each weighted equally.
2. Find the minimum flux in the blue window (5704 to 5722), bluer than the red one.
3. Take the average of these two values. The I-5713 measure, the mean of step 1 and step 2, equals 7.81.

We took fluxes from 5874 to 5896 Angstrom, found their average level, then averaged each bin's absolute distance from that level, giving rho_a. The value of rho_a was 0.99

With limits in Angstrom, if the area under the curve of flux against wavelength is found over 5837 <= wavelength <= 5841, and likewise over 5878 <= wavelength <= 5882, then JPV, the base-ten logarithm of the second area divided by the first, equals 0.00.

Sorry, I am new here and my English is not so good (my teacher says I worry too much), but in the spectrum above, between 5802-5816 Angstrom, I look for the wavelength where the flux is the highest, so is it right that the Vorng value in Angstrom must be 5802.37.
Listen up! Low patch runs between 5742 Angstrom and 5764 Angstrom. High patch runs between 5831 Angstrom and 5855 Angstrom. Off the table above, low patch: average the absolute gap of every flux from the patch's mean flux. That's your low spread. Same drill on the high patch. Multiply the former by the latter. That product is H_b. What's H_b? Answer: 0.10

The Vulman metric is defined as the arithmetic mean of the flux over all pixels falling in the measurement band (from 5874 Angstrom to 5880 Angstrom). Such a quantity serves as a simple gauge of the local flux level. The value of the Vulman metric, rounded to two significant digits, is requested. 8.5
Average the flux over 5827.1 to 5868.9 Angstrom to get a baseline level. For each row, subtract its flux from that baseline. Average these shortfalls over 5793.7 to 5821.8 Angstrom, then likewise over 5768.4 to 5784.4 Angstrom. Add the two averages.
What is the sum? -0.3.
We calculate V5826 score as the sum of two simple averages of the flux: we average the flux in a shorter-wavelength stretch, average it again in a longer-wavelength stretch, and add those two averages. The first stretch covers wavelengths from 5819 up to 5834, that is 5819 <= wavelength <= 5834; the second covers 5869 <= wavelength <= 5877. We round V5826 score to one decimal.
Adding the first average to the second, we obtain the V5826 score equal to 17.5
